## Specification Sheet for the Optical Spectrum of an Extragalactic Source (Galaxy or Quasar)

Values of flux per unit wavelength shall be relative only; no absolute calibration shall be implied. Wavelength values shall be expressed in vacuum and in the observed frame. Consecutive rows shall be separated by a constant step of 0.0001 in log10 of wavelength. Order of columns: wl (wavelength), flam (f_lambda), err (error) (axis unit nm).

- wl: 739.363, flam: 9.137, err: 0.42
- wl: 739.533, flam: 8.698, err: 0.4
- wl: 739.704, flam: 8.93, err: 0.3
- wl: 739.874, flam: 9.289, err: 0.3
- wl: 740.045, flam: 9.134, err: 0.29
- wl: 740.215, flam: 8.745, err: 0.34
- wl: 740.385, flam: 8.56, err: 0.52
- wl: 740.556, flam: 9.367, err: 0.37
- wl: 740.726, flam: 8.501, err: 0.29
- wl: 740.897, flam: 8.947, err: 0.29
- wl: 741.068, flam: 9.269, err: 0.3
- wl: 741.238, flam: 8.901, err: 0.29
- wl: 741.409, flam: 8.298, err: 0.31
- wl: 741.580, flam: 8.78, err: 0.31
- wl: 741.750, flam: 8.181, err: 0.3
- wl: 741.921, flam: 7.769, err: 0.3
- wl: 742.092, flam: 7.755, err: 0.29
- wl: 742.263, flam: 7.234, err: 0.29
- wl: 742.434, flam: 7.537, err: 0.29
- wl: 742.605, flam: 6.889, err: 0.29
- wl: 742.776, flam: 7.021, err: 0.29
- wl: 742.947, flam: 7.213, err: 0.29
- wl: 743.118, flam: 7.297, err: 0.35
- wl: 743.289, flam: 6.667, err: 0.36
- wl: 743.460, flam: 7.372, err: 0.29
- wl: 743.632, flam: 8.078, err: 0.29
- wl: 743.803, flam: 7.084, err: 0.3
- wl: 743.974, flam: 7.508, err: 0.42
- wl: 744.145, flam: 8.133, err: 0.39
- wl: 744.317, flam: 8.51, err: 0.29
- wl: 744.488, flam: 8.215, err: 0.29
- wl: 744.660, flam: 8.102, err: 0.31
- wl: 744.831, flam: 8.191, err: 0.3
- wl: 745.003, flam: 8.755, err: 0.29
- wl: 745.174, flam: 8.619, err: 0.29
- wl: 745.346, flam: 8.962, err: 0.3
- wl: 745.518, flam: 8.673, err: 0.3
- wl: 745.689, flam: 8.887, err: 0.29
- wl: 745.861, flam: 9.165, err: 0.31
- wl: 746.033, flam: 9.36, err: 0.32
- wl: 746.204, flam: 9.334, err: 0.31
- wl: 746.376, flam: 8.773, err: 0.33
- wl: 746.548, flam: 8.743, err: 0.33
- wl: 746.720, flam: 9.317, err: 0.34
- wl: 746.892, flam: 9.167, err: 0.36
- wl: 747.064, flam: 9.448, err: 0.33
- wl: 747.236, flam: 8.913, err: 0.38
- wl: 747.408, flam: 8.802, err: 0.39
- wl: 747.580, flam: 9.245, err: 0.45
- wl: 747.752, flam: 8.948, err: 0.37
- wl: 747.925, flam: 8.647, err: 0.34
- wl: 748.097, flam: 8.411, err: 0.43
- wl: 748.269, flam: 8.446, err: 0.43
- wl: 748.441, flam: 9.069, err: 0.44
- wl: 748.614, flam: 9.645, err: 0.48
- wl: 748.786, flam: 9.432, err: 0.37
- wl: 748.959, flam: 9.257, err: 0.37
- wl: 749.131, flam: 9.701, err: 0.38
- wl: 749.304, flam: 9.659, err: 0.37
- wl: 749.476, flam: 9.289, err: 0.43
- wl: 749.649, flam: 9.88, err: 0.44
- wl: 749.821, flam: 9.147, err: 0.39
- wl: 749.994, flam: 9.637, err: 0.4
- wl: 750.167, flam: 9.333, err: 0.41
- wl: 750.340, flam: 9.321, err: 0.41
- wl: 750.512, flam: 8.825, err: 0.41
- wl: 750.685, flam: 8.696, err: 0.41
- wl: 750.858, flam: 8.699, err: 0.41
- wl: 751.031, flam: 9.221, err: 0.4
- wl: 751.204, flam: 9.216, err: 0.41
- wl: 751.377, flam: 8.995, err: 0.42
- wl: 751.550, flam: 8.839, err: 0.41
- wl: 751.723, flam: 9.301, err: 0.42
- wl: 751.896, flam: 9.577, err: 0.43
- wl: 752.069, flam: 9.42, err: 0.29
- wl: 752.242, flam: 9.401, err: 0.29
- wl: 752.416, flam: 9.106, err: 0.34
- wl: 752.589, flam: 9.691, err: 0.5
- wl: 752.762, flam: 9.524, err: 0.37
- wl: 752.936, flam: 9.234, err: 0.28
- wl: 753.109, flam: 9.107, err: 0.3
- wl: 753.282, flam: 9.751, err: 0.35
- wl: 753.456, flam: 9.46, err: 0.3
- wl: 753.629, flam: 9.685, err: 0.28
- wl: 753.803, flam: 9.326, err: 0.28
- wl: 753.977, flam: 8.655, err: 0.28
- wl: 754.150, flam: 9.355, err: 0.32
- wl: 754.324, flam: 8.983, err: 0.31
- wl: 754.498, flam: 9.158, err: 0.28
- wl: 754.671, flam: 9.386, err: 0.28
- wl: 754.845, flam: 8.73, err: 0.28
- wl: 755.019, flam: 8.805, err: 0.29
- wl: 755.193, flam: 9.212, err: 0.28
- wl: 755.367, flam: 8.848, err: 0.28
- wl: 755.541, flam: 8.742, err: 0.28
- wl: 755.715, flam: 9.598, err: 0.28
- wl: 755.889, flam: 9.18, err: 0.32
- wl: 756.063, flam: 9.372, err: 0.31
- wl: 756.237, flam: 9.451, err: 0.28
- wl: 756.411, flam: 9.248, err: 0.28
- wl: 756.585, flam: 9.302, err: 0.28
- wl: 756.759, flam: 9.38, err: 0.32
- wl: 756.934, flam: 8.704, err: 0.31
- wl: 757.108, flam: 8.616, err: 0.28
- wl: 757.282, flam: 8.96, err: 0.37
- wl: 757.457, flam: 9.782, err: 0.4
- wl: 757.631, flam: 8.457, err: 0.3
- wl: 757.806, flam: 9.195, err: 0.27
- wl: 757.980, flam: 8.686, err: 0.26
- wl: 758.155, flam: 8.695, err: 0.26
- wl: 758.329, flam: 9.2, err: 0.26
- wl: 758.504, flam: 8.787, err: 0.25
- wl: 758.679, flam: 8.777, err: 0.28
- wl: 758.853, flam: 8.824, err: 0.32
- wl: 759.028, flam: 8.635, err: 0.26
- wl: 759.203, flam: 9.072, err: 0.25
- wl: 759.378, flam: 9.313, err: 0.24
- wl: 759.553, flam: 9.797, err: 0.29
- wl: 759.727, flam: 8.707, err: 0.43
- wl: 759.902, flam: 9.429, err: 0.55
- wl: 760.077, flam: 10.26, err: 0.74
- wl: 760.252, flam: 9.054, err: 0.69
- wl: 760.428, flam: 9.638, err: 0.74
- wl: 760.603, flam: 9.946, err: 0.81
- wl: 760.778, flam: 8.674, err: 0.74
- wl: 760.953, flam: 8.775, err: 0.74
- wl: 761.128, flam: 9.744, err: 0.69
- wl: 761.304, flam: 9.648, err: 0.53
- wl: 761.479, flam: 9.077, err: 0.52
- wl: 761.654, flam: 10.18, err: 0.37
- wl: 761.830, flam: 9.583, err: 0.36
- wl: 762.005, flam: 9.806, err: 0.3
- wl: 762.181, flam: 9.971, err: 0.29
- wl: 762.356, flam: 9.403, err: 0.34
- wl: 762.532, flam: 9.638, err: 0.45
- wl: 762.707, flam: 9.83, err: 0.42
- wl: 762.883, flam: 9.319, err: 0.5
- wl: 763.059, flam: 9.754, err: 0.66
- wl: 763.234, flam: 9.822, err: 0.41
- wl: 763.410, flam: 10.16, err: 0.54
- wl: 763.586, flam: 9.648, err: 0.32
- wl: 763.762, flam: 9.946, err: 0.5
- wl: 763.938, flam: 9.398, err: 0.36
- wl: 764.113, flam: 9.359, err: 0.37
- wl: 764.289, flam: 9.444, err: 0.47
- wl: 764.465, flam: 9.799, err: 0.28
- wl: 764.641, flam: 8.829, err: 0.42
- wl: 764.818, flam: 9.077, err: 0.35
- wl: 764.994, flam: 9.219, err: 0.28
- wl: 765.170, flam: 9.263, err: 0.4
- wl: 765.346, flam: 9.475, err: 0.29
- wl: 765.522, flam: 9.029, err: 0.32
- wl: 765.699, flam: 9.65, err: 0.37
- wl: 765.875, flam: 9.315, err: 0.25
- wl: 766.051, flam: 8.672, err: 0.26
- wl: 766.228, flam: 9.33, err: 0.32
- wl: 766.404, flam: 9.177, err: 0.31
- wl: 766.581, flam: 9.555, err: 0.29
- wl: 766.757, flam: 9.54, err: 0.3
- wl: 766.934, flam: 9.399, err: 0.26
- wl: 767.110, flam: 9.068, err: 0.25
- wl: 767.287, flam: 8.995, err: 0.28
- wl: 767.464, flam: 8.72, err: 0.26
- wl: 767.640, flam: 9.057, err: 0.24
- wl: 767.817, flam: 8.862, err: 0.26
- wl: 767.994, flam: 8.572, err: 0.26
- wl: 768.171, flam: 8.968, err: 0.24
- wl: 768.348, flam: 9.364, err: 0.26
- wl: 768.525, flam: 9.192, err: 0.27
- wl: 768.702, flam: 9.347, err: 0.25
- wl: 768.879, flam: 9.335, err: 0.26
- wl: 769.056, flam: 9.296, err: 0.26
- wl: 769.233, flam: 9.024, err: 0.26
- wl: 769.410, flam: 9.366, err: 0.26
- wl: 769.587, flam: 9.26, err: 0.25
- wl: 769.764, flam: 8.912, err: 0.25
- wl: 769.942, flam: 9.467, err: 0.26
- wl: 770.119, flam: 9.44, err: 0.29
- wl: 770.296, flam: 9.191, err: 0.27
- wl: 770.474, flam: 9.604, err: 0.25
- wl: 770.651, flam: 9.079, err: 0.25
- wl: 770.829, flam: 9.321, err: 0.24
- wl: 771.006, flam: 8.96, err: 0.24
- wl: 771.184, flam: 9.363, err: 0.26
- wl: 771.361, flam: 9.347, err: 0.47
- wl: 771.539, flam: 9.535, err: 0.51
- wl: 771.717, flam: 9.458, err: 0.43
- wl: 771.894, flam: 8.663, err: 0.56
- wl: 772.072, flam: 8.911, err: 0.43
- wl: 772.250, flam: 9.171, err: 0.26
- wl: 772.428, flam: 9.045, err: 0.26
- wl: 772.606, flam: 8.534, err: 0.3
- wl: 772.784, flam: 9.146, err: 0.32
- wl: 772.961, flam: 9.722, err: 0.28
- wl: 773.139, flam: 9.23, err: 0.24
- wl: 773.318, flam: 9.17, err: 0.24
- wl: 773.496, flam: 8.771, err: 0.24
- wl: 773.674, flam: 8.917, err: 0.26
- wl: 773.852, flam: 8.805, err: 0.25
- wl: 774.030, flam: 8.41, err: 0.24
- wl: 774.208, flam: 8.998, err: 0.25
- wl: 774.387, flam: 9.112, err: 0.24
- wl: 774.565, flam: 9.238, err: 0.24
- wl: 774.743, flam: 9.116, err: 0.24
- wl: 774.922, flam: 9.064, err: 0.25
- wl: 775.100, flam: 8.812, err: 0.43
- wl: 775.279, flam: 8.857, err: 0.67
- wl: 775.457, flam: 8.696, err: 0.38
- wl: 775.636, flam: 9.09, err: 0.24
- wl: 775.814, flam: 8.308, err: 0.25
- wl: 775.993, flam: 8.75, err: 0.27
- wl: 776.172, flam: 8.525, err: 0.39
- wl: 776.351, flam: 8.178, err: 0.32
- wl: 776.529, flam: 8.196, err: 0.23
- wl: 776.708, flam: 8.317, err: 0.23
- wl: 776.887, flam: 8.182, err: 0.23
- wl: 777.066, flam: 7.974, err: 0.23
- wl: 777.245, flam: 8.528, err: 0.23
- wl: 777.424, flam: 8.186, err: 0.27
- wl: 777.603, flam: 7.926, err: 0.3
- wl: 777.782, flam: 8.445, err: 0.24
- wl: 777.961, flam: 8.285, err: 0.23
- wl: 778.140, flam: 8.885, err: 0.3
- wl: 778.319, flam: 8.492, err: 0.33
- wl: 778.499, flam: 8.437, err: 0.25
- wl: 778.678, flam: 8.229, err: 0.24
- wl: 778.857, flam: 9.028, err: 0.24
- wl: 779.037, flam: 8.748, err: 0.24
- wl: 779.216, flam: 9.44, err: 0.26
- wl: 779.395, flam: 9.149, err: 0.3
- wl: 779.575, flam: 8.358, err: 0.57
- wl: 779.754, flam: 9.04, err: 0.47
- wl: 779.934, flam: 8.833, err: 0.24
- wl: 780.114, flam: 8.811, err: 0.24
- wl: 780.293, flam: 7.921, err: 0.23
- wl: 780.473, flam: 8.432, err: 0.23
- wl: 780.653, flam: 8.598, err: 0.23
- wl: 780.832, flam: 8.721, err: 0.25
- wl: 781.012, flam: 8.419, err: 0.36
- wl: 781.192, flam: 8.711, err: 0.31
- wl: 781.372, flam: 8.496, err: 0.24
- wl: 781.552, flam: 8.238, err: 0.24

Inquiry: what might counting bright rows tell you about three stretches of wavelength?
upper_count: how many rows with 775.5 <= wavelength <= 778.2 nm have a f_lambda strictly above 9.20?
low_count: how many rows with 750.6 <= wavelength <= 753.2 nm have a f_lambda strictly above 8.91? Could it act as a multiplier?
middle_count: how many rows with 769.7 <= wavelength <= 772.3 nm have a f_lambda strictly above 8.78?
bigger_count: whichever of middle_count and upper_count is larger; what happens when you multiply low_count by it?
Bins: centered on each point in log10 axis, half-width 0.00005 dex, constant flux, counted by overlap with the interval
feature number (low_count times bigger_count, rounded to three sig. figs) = 168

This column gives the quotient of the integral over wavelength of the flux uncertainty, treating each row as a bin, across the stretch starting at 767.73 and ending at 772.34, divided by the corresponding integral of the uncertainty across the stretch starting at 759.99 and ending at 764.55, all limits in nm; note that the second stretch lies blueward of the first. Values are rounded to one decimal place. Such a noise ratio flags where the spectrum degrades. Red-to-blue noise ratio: 0.6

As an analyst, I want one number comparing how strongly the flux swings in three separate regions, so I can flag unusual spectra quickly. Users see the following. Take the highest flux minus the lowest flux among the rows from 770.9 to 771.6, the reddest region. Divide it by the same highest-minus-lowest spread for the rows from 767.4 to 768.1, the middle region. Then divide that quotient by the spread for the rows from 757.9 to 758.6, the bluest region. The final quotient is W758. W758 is 2.31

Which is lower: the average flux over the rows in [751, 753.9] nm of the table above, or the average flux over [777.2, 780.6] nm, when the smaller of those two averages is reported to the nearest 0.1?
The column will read 8.6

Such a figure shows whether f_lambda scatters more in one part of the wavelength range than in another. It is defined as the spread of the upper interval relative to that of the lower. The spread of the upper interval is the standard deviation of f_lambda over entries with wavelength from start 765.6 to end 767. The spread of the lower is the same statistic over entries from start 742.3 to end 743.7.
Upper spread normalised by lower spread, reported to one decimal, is 0.7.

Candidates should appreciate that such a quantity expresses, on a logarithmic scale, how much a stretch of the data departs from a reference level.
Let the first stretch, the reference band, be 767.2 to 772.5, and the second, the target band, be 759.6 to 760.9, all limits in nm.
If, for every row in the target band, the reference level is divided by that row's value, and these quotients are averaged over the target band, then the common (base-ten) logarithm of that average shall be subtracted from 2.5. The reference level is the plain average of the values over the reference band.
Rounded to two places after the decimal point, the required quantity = 2.51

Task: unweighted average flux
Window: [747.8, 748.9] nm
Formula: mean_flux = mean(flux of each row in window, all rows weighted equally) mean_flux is 8.94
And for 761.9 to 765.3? 9.56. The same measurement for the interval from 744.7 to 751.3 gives 9.07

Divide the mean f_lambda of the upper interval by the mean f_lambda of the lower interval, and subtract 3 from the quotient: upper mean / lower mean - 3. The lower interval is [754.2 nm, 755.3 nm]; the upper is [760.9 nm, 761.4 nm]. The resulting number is -1.96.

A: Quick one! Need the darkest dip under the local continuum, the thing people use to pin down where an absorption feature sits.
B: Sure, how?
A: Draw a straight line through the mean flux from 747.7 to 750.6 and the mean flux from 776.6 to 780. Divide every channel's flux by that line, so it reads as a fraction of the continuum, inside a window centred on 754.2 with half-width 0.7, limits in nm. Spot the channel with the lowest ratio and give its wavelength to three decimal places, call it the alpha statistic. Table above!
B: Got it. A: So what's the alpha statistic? 753.977 nm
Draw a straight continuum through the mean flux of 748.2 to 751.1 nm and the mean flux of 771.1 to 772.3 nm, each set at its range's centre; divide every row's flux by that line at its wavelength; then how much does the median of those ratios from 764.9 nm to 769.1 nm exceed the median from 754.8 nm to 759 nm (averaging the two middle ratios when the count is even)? 0.038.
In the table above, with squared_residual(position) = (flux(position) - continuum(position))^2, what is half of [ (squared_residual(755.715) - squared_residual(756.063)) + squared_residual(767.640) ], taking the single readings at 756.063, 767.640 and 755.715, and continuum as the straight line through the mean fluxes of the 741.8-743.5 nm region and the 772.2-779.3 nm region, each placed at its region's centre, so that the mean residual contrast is 0.63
